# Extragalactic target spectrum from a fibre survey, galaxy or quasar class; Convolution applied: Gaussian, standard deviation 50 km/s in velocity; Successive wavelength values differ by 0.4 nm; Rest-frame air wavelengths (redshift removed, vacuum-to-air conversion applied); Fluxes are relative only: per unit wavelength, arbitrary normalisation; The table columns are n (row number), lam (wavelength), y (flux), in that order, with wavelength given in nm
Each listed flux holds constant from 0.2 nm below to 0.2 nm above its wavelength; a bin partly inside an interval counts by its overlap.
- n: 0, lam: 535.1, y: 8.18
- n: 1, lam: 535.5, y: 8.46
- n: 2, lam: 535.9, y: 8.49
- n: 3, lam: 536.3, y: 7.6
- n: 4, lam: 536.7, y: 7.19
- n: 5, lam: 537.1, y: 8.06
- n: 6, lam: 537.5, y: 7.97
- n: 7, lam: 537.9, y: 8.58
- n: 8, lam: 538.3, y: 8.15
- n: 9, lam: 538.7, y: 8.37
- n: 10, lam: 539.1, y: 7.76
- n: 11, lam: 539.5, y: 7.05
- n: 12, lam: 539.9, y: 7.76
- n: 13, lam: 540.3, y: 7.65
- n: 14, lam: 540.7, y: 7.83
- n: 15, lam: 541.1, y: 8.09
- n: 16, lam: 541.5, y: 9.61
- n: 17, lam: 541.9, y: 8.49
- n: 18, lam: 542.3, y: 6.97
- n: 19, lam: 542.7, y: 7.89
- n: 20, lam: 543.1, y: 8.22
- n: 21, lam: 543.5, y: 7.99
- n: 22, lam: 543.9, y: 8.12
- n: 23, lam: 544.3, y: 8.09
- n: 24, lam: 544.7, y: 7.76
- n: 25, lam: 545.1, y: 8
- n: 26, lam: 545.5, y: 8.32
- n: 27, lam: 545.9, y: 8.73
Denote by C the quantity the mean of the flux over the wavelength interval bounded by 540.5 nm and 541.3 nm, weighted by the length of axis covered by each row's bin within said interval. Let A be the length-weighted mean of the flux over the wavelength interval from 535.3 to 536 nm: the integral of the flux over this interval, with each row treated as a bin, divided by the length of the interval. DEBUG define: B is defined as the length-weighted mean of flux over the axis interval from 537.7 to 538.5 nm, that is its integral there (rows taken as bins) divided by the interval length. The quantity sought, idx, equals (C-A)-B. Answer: -8.9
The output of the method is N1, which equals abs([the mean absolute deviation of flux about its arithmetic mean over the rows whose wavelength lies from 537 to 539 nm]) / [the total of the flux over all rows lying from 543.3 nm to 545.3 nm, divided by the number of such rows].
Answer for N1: 0.025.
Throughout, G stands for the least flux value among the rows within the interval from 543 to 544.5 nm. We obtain 7.99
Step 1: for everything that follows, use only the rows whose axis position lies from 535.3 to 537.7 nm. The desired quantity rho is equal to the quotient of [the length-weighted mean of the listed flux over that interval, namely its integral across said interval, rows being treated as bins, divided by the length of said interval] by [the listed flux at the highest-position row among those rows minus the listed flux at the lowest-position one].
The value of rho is -16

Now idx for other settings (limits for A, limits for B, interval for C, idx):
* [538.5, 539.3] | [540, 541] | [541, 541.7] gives -6.9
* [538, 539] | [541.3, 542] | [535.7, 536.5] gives -9.3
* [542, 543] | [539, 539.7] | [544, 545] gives -7.0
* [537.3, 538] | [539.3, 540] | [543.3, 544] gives -7.5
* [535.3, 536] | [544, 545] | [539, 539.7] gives -9.1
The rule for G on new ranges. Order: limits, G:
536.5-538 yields 7.19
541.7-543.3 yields 6.97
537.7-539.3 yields 7.76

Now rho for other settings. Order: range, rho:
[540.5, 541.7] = 5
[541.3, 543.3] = -6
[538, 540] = -20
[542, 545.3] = 8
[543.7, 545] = -22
